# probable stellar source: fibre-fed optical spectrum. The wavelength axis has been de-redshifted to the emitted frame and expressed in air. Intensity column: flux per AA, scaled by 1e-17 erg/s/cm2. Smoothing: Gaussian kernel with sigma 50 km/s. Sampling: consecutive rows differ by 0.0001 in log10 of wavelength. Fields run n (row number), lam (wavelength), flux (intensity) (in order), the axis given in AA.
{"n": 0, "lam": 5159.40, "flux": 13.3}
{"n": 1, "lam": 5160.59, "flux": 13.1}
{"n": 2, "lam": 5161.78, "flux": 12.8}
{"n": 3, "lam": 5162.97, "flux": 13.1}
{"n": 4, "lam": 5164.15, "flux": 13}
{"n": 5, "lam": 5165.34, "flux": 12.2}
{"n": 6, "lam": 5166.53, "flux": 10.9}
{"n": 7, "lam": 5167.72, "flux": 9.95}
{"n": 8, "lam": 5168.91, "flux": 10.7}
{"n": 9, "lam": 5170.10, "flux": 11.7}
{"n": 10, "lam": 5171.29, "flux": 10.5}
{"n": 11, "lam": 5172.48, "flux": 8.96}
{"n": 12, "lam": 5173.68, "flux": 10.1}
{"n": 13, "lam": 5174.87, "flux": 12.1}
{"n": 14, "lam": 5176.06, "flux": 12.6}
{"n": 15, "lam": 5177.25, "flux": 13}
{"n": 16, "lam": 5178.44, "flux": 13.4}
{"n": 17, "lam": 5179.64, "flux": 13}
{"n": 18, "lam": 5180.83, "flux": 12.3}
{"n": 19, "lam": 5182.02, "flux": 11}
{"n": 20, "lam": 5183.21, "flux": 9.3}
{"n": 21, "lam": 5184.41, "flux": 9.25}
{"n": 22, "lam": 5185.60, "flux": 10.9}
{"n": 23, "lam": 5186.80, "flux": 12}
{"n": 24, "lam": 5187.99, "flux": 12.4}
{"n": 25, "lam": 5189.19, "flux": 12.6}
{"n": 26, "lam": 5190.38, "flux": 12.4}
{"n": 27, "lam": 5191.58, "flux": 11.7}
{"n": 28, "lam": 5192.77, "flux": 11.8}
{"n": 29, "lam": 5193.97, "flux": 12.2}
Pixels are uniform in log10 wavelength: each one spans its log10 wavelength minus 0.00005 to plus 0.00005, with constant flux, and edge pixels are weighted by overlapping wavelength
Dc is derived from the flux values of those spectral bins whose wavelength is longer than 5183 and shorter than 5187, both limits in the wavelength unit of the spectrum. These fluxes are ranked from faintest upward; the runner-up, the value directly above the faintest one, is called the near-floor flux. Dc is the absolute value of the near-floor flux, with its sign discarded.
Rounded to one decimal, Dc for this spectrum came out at 9.3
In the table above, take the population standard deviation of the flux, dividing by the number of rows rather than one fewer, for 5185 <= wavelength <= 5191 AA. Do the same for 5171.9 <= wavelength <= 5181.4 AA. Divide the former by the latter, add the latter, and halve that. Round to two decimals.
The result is 0.94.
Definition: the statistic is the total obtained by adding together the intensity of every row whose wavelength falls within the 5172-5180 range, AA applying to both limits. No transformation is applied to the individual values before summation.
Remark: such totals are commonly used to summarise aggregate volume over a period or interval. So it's 83.2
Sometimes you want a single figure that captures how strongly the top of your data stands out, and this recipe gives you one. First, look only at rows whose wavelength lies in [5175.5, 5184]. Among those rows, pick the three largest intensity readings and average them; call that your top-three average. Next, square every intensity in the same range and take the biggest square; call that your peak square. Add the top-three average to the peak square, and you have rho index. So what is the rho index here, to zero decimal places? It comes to 193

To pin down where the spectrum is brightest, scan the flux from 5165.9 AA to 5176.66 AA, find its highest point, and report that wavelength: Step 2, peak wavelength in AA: 5176.06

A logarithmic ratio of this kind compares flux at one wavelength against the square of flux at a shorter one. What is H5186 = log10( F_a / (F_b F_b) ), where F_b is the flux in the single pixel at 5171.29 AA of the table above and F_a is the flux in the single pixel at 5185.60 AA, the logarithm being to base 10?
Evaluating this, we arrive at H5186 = -1.00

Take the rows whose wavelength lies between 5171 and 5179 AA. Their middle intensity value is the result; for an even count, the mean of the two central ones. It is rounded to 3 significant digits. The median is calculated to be 12.1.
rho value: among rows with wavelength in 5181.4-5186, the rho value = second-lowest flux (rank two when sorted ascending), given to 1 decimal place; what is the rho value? 9.3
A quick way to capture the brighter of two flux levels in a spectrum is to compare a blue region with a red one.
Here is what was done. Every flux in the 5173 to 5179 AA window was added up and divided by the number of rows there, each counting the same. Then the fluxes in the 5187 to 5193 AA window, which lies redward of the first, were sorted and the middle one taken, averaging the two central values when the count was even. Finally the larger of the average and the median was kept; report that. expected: 12.4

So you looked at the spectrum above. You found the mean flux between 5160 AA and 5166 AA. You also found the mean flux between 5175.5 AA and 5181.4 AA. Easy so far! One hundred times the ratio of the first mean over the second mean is 100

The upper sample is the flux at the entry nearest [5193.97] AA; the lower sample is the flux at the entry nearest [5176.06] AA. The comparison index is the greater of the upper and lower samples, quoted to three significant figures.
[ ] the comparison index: 12.6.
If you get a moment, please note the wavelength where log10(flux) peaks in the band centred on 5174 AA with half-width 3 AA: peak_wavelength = 5176.06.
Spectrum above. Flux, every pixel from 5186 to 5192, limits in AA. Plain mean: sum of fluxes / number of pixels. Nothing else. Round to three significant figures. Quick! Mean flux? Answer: 12.2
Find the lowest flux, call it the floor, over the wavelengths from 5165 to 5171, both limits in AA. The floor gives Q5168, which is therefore 9.95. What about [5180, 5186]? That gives 9.25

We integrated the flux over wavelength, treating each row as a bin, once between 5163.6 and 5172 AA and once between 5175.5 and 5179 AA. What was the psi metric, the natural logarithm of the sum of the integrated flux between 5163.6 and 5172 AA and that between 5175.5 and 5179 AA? 4.94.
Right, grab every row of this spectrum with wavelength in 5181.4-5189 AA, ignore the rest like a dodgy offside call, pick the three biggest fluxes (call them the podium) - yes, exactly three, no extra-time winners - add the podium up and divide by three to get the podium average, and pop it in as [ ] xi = 11.8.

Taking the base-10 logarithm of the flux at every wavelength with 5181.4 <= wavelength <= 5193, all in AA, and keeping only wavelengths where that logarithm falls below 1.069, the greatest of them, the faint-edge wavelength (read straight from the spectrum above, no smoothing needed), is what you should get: 5191.58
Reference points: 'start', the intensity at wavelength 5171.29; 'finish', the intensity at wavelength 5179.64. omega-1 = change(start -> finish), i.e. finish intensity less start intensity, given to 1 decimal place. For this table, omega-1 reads 2.5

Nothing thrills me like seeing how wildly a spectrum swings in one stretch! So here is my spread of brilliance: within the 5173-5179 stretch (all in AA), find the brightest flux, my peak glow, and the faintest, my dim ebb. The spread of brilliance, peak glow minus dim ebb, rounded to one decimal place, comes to 3.3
